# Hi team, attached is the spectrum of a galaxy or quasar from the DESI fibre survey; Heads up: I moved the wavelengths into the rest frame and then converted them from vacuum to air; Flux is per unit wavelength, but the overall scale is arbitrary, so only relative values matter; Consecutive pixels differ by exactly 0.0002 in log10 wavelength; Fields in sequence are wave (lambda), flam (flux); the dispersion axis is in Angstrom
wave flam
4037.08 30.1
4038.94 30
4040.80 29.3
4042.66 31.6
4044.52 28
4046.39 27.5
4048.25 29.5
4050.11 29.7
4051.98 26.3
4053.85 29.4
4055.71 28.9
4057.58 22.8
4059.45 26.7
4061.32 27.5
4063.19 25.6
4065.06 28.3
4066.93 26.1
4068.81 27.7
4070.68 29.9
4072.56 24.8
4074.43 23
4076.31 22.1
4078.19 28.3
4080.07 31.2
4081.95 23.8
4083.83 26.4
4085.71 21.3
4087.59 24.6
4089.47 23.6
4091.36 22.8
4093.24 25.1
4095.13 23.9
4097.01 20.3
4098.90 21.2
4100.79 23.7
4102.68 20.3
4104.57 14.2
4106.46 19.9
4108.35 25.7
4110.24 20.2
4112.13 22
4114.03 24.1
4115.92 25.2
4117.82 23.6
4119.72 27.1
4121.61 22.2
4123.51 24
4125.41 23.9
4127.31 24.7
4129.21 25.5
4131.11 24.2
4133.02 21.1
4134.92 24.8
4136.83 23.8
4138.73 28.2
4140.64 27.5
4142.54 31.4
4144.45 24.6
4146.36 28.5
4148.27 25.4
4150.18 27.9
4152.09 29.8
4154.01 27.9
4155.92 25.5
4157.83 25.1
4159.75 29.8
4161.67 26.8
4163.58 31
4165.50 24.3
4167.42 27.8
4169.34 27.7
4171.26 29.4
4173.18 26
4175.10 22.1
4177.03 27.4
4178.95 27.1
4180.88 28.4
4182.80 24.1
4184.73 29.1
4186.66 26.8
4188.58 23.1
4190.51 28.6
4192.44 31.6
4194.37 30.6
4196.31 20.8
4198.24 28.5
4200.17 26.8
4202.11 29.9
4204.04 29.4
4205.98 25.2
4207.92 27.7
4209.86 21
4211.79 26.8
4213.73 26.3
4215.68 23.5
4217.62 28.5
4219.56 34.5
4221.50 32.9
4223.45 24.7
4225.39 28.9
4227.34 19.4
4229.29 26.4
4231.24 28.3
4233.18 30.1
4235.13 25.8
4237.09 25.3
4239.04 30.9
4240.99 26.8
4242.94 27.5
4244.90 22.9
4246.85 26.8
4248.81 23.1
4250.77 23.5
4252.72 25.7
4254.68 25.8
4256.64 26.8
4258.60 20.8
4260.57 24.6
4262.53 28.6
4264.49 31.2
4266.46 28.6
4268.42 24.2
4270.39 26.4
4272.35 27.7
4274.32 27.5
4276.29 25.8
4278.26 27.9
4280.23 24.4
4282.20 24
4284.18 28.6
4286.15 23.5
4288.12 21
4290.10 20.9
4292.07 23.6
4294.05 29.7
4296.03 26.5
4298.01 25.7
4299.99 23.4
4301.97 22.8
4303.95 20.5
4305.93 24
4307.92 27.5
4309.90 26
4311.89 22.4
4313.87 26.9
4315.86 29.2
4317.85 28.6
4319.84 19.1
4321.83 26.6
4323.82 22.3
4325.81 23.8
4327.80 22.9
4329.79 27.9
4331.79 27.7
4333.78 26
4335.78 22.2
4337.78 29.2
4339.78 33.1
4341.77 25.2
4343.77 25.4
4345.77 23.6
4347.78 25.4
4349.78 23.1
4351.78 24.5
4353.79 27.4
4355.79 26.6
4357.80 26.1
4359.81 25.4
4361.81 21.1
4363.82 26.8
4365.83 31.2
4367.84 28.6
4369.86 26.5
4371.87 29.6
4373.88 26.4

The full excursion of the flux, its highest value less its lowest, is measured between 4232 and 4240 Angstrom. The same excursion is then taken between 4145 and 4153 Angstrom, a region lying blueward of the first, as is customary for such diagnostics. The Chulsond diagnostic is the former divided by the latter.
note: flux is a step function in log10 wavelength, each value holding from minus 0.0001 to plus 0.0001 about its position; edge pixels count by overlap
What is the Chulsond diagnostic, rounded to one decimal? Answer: 1.3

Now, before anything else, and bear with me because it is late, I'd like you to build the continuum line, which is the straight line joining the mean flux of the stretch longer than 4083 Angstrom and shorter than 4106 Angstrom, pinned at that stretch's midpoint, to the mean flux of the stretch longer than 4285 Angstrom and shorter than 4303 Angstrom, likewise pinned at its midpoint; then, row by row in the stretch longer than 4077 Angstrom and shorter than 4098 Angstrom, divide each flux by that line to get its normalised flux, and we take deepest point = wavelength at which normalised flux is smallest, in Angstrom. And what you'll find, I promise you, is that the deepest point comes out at 4097.01 Angstrom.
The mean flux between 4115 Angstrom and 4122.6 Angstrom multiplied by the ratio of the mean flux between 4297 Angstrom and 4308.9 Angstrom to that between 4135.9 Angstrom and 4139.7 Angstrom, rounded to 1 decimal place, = 22.6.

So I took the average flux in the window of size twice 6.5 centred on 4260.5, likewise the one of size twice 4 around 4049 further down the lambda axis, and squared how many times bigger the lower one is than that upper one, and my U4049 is 1.13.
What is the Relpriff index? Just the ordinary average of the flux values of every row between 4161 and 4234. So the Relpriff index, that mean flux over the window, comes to 27.1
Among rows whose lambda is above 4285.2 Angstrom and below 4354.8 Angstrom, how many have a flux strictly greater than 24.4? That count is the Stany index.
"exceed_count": 19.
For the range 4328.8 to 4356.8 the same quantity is 11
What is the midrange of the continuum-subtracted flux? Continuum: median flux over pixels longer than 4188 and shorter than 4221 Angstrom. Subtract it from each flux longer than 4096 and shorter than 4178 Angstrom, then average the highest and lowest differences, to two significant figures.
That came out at -4.9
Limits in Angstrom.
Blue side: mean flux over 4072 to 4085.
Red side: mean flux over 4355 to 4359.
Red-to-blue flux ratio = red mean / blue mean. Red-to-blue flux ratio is 1.03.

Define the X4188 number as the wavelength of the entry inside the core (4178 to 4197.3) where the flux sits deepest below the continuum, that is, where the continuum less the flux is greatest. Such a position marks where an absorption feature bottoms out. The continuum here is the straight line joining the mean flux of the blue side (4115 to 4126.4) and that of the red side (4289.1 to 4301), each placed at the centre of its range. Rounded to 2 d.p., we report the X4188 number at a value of 4196.31 Angstrom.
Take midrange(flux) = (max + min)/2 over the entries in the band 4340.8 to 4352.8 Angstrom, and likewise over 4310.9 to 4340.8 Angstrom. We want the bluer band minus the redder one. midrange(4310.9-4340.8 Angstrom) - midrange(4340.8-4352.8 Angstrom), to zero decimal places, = 2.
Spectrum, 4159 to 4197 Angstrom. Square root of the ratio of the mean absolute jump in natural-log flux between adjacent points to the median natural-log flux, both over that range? 0.202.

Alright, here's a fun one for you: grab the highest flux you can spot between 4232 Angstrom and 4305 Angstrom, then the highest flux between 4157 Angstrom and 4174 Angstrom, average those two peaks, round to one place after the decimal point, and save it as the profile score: 31.1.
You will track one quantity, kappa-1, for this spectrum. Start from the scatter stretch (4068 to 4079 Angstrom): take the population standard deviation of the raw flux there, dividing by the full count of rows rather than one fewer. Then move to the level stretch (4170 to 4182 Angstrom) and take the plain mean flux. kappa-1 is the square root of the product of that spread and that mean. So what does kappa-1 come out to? 8.7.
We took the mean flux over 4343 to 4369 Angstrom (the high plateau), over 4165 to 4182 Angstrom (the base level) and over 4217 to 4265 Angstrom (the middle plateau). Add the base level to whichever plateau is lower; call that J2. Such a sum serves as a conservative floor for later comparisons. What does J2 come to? 52.5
